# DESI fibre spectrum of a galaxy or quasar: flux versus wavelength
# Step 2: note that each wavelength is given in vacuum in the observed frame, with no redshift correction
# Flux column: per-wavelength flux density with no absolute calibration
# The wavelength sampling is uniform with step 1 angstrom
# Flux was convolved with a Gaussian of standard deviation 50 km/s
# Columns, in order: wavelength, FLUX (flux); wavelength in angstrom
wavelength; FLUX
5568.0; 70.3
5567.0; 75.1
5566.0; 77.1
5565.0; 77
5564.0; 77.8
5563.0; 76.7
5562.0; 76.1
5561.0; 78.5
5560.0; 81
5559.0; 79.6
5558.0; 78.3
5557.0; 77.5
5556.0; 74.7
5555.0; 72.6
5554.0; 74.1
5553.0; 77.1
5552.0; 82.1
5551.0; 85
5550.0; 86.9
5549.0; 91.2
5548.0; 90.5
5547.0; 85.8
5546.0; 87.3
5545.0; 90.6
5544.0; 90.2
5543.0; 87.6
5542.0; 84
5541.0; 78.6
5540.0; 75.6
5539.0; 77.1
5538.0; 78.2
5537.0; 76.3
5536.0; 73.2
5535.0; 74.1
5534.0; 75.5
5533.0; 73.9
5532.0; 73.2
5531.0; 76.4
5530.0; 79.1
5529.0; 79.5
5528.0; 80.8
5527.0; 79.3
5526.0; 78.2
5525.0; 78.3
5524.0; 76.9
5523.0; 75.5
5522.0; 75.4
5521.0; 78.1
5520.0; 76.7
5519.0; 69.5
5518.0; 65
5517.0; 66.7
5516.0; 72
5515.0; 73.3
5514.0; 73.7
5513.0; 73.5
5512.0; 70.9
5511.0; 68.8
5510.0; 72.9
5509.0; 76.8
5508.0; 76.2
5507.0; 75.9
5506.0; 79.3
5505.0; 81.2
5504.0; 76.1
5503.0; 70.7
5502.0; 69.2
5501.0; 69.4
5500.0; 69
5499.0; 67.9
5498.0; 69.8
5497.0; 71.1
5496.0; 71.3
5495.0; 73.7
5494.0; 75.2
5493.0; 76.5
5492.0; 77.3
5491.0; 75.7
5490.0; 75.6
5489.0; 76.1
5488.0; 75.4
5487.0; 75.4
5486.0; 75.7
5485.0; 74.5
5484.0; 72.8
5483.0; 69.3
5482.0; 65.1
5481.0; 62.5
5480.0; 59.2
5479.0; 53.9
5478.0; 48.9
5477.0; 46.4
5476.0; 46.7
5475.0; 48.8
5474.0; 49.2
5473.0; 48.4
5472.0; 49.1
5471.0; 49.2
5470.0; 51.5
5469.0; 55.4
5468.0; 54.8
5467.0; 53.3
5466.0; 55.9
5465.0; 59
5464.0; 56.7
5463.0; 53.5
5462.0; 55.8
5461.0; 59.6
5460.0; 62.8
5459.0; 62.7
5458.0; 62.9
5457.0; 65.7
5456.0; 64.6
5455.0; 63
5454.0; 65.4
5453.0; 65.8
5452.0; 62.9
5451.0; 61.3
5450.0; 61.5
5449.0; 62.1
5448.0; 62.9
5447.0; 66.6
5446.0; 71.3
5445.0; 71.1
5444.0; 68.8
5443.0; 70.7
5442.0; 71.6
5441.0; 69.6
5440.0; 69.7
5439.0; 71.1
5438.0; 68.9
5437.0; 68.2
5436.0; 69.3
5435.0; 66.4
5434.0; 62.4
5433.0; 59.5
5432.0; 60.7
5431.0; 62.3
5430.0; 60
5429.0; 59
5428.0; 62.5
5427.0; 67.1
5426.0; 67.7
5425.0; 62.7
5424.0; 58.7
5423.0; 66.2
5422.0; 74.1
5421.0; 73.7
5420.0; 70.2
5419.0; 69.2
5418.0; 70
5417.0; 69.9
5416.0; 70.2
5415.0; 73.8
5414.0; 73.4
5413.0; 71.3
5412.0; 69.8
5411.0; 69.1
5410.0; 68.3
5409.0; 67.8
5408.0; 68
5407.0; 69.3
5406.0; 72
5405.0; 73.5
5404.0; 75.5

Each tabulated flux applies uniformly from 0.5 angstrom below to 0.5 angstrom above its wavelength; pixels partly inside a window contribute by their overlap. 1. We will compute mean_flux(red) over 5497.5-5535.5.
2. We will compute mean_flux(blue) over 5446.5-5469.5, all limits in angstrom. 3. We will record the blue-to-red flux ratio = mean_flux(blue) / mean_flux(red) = 0.82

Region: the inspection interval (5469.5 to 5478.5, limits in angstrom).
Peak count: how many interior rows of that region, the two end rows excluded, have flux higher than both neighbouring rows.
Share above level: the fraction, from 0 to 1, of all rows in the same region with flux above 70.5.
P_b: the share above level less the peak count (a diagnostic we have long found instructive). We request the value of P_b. -1.00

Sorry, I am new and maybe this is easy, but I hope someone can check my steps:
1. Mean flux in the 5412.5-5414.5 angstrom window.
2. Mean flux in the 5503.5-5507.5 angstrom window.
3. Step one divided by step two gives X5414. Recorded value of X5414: 0.93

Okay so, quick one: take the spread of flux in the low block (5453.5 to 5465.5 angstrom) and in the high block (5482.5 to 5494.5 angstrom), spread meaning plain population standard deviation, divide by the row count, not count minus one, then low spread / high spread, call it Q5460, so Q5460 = 1.9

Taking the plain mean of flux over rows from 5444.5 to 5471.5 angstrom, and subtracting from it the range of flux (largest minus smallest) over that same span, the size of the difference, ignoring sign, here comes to 38.5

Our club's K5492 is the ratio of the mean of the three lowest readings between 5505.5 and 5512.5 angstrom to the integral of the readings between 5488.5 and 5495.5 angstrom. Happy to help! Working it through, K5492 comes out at 0.134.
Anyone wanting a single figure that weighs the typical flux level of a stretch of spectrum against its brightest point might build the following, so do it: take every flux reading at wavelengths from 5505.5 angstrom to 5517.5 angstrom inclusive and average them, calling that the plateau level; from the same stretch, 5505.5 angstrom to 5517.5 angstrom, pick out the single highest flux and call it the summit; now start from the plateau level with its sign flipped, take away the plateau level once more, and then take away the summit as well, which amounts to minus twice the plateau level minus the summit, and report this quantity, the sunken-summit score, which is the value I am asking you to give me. -226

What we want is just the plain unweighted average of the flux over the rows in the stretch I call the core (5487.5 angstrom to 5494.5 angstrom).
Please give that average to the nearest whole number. 76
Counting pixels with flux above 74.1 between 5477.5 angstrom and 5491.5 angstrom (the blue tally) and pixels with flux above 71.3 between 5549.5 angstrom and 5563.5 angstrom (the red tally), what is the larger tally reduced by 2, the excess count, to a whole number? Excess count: 12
